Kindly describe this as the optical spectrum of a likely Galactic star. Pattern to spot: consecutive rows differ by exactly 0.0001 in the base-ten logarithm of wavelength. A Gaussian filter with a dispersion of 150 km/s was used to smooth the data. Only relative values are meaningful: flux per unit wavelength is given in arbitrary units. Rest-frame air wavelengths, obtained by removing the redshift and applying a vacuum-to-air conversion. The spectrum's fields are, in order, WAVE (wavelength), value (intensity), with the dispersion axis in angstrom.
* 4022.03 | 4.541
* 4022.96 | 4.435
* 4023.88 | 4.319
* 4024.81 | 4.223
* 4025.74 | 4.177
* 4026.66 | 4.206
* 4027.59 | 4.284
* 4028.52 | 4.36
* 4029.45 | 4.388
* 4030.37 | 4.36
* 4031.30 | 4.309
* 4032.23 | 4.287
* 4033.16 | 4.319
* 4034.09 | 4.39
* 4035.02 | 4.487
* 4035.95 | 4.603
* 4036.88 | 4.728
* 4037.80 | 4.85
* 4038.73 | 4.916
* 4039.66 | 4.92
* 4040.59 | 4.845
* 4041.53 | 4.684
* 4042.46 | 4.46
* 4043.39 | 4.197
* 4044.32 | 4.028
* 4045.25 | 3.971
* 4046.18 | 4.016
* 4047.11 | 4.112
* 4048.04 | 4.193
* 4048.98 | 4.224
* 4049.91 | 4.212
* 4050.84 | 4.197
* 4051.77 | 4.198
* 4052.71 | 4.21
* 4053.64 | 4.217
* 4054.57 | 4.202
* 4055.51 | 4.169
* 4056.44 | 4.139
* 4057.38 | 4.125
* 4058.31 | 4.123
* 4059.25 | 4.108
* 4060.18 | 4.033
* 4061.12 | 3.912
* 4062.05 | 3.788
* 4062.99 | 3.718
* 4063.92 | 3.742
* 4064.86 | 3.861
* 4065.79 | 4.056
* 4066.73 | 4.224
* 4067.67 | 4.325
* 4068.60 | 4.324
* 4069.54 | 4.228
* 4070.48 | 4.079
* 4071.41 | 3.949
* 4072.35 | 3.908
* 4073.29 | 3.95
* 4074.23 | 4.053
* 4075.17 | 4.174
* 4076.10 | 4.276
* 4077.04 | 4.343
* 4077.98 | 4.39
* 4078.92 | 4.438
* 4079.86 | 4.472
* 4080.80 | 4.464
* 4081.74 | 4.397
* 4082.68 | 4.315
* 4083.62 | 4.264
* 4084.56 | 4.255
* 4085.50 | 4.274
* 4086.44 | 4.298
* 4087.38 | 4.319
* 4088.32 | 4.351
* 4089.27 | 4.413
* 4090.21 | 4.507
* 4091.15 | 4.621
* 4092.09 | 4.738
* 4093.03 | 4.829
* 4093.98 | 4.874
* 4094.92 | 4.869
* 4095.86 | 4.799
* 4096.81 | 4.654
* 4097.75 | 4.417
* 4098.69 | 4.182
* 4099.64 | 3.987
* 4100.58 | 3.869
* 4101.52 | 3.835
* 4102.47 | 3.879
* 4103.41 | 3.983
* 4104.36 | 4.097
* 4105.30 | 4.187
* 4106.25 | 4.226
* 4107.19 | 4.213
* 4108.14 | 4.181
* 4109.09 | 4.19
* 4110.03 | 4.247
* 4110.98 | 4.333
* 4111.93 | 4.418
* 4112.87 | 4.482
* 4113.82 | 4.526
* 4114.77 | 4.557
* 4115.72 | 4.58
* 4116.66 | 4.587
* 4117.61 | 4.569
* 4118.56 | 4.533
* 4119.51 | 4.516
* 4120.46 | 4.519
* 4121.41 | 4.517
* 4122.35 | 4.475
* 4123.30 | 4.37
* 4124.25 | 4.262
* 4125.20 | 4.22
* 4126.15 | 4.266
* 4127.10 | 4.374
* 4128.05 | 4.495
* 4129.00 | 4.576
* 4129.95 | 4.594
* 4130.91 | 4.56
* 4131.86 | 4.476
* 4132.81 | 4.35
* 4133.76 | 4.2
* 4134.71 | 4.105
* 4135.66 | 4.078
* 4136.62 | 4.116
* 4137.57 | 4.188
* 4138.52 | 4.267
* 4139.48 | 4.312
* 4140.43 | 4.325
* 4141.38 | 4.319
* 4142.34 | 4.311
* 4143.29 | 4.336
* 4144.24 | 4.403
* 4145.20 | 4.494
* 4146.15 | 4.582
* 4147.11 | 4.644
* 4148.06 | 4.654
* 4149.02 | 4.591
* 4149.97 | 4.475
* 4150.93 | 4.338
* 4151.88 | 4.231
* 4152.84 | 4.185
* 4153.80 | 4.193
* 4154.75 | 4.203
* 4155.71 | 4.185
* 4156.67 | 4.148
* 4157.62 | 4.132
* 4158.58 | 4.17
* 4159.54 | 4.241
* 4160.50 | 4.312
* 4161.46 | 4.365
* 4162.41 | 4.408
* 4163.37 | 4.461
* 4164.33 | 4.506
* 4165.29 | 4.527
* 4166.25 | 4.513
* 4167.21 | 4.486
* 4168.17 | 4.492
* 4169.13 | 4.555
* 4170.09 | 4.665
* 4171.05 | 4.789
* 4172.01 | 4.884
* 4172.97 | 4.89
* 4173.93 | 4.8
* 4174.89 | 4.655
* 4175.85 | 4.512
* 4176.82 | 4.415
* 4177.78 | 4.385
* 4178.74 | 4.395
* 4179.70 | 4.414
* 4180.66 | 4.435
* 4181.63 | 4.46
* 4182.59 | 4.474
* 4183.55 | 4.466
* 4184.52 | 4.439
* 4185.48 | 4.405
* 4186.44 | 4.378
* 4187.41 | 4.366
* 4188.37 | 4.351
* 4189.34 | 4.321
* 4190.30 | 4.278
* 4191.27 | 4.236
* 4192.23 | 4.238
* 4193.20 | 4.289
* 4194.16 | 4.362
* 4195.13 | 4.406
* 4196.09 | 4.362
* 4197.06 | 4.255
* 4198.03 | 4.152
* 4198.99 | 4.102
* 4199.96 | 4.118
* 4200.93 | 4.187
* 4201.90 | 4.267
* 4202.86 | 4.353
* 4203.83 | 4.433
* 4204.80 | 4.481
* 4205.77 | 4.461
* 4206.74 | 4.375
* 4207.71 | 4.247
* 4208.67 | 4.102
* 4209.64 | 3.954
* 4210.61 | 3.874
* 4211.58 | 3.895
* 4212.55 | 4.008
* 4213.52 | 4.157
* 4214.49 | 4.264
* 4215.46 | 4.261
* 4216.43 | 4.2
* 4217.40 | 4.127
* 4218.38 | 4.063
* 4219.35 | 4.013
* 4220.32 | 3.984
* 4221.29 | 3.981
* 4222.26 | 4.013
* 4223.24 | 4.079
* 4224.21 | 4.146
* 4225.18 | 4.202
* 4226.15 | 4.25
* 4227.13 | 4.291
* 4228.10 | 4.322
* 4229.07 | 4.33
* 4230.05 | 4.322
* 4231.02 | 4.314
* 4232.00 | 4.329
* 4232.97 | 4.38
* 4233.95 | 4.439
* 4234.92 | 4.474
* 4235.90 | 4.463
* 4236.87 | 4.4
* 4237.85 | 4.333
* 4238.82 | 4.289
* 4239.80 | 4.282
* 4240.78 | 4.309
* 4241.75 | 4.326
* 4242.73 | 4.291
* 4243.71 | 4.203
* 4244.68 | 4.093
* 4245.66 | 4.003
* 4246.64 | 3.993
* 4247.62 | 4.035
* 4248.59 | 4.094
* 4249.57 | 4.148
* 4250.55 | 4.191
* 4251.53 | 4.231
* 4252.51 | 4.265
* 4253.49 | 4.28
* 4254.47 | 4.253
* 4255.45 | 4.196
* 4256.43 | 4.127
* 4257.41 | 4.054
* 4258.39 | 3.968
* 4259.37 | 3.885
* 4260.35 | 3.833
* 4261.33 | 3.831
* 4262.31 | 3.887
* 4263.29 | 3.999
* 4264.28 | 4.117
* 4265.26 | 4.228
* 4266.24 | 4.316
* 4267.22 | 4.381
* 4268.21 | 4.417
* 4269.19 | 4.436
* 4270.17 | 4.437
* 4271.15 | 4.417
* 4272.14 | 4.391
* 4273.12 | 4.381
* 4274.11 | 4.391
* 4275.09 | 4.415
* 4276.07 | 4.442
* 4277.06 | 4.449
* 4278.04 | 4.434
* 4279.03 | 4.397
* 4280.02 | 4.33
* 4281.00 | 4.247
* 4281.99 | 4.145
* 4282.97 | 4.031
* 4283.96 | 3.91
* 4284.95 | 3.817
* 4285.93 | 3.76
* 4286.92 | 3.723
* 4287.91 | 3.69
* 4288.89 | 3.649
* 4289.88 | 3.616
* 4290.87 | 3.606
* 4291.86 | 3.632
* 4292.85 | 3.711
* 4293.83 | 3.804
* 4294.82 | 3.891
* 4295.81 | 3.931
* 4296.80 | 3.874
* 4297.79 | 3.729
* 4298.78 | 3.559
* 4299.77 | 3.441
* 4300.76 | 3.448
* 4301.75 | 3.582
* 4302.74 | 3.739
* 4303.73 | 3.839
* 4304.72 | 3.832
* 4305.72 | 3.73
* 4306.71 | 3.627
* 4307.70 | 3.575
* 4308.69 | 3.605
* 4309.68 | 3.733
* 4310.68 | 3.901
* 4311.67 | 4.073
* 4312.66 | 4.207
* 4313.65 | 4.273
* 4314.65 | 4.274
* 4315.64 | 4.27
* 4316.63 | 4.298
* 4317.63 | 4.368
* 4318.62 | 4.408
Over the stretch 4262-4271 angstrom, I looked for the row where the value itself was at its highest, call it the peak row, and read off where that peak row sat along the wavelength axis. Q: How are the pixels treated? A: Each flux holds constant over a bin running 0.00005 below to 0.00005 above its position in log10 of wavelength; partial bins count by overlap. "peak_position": 4270.17 angstrom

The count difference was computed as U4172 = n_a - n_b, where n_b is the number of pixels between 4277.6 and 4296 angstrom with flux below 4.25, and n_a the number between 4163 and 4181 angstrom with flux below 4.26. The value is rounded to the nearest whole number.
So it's -16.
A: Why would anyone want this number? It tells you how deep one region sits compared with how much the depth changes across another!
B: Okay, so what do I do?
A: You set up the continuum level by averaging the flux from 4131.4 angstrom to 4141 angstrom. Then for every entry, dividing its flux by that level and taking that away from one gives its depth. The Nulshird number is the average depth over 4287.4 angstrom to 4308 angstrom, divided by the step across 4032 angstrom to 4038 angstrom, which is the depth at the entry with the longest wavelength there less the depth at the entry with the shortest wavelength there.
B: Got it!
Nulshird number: -1.0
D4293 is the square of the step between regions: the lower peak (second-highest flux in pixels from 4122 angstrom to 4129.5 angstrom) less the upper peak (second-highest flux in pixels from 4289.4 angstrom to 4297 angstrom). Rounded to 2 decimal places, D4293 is 0.36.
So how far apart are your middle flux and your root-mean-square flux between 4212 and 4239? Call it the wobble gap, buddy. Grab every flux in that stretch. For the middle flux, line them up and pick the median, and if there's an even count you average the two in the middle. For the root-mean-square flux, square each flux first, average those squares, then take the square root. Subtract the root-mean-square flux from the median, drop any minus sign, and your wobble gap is 0.030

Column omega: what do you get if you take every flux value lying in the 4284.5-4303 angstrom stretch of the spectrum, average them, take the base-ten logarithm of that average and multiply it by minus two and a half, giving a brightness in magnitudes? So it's -1.419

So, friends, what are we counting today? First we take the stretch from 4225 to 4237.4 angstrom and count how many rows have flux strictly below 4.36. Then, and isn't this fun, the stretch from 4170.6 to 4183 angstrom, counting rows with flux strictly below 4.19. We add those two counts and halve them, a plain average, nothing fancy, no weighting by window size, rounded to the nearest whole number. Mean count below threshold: 4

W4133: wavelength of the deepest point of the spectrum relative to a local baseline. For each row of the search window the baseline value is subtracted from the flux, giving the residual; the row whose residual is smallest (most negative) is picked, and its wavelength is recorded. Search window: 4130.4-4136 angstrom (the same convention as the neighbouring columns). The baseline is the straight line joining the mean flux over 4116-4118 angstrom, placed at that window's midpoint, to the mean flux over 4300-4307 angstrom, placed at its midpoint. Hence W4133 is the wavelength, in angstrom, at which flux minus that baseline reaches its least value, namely 4135.66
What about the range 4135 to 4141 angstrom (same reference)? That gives 4135.66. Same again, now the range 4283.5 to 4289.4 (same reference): 4288.89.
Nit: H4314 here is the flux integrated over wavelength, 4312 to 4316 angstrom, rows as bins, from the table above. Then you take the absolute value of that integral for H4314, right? 17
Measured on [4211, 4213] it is 8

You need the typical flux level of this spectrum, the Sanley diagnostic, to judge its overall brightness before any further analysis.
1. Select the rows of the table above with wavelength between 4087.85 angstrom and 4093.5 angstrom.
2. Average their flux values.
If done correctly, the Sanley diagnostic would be 4.6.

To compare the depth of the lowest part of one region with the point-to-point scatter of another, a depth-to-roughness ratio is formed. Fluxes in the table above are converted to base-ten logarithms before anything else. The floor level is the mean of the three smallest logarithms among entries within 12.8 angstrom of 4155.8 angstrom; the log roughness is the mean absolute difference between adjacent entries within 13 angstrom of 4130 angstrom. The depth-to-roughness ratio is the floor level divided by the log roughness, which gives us 107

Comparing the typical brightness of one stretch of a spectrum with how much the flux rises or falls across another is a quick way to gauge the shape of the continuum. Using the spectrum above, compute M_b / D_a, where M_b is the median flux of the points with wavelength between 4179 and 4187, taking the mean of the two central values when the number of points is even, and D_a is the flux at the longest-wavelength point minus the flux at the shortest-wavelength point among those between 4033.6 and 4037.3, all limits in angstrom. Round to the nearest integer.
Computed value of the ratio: 13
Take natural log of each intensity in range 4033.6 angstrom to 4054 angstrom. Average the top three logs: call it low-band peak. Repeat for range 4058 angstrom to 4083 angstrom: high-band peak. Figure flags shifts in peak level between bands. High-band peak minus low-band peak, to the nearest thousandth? -0.094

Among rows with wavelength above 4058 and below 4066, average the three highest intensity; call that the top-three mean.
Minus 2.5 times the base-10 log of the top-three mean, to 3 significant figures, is -1.53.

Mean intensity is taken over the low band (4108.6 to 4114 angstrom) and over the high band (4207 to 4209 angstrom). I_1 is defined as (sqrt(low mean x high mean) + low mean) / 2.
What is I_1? 4.32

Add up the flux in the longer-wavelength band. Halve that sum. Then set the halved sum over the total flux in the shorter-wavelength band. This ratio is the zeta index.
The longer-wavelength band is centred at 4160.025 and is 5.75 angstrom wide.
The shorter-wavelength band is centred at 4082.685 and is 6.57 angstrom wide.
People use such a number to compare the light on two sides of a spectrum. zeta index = 0.42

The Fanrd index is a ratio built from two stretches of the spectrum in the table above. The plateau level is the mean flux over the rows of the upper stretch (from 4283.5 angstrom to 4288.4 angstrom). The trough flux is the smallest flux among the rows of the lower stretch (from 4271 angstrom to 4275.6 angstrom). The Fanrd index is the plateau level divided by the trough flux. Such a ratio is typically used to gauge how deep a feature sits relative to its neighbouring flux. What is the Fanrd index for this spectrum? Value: 0.86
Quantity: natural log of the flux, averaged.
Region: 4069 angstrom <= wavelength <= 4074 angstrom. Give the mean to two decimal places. 1.39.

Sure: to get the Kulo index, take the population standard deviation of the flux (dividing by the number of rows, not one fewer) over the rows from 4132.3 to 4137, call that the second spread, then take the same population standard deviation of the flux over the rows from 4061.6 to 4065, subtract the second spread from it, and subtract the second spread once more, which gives -0.14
